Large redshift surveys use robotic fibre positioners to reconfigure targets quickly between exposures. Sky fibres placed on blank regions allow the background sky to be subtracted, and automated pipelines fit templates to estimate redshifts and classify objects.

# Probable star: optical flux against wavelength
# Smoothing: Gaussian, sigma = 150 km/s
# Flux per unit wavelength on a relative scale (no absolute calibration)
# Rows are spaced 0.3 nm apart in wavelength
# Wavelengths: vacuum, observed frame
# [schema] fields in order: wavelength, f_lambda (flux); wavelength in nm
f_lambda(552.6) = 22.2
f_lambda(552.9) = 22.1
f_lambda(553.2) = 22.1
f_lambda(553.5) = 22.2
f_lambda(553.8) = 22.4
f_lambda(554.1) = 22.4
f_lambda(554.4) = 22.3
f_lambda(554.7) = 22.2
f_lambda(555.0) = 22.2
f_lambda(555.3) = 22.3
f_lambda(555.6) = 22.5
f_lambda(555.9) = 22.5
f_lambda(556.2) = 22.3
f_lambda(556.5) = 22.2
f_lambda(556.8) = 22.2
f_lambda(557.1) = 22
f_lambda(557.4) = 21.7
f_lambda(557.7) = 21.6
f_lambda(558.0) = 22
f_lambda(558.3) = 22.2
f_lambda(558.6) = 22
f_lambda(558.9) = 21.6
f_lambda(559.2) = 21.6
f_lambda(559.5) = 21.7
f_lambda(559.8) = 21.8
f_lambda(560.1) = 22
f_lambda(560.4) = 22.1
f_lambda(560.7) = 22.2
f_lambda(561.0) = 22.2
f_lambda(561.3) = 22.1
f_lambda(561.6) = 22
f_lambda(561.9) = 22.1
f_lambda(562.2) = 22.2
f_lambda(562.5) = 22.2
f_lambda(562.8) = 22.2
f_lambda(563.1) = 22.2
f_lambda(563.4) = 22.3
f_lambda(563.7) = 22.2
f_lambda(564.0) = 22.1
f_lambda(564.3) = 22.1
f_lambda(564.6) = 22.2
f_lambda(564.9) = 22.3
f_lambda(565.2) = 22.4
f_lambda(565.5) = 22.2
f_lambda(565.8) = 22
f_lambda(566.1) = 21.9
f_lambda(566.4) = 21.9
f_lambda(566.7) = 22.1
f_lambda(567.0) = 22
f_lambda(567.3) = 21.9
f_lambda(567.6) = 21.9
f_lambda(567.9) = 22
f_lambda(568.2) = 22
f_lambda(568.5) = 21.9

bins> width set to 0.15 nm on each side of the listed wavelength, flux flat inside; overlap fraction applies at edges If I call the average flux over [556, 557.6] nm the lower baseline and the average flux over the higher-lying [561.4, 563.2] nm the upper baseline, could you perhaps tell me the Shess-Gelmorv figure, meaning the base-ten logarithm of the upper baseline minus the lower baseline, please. -1.2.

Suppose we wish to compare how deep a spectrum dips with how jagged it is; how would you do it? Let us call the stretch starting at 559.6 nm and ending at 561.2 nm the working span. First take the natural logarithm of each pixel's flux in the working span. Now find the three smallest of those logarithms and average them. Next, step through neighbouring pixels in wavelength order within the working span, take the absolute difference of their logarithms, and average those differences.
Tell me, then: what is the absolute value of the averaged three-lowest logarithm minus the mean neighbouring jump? 3.08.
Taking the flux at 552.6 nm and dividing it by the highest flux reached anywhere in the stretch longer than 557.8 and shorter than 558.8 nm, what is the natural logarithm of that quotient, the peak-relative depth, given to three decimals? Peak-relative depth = 0.000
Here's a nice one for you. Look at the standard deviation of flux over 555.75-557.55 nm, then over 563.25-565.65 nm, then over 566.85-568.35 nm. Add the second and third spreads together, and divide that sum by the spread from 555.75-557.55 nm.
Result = 0.58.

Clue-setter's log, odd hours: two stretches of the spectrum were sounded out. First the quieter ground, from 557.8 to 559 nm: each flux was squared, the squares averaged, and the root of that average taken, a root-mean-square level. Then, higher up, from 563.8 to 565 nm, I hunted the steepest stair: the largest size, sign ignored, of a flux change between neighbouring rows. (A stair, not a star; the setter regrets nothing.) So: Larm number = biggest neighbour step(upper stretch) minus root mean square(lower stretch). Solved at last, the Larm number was -21.9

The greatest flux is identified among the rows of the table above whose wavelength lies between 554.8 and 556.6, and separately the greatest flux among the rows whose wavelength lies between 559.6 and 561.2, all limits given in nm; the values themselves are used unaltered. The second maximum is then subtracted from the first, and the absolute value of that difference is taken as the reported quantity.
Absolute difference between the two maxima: 0.300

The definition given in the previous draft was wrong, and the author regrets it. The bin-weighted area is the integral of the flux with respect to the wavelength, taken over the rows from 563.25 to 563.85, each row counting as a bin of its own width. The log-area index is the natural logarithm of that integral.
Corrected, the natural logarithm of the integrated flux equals 2.592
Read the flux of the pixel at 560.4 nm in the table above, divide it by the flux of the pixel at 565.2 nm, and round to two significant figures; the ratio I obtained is 0.99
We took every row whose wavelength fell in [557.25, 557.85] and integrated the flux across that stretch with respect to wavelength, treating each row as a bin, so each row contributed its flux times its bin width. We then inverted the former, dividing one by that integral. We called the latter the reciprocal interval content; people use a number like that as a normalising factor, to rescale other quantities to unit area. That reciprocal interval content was 0.0770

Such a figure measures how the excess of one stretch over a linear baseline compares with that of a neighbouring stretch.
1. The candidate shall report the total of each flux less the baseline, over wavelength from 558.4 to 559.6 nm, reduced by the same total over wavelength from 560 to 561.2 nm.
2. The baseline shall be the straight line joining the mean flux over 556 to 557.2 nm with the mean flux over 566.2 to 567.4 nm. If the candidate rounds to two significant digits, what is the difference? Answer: -1.7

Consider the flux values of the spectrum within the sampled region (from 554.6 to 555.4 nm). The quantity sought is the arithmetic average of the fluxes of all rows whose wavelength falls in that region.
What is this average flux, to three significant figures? 22.2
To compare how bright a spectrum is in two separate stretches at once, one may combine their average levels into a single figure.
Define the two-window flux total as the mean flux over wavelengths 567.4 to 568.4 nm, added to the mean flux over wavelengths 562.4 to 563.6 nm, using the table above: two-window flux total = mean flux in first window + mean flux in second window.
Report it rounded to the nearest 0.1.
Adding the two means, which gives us 44.2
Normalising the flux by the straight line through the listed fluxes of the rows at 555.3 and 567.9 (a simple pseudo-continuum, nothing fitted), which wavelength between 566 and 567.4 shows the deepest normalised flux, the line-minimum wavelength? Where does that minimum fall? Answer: 566.1 nm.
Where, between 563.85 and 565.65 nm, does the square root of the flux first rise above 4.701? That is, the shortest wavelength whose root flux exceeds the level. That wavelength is 564.0 nm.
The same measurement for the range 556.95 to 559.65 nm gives 558.3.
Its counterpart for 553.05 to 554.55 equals 553.2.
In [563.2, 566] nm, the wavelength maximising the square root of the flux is 565.2 nm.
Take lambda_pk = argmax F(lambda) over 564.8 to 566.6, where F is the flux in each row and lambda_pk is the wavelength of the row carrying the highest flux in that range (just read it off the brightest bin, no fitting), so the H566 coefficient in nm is 565.2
